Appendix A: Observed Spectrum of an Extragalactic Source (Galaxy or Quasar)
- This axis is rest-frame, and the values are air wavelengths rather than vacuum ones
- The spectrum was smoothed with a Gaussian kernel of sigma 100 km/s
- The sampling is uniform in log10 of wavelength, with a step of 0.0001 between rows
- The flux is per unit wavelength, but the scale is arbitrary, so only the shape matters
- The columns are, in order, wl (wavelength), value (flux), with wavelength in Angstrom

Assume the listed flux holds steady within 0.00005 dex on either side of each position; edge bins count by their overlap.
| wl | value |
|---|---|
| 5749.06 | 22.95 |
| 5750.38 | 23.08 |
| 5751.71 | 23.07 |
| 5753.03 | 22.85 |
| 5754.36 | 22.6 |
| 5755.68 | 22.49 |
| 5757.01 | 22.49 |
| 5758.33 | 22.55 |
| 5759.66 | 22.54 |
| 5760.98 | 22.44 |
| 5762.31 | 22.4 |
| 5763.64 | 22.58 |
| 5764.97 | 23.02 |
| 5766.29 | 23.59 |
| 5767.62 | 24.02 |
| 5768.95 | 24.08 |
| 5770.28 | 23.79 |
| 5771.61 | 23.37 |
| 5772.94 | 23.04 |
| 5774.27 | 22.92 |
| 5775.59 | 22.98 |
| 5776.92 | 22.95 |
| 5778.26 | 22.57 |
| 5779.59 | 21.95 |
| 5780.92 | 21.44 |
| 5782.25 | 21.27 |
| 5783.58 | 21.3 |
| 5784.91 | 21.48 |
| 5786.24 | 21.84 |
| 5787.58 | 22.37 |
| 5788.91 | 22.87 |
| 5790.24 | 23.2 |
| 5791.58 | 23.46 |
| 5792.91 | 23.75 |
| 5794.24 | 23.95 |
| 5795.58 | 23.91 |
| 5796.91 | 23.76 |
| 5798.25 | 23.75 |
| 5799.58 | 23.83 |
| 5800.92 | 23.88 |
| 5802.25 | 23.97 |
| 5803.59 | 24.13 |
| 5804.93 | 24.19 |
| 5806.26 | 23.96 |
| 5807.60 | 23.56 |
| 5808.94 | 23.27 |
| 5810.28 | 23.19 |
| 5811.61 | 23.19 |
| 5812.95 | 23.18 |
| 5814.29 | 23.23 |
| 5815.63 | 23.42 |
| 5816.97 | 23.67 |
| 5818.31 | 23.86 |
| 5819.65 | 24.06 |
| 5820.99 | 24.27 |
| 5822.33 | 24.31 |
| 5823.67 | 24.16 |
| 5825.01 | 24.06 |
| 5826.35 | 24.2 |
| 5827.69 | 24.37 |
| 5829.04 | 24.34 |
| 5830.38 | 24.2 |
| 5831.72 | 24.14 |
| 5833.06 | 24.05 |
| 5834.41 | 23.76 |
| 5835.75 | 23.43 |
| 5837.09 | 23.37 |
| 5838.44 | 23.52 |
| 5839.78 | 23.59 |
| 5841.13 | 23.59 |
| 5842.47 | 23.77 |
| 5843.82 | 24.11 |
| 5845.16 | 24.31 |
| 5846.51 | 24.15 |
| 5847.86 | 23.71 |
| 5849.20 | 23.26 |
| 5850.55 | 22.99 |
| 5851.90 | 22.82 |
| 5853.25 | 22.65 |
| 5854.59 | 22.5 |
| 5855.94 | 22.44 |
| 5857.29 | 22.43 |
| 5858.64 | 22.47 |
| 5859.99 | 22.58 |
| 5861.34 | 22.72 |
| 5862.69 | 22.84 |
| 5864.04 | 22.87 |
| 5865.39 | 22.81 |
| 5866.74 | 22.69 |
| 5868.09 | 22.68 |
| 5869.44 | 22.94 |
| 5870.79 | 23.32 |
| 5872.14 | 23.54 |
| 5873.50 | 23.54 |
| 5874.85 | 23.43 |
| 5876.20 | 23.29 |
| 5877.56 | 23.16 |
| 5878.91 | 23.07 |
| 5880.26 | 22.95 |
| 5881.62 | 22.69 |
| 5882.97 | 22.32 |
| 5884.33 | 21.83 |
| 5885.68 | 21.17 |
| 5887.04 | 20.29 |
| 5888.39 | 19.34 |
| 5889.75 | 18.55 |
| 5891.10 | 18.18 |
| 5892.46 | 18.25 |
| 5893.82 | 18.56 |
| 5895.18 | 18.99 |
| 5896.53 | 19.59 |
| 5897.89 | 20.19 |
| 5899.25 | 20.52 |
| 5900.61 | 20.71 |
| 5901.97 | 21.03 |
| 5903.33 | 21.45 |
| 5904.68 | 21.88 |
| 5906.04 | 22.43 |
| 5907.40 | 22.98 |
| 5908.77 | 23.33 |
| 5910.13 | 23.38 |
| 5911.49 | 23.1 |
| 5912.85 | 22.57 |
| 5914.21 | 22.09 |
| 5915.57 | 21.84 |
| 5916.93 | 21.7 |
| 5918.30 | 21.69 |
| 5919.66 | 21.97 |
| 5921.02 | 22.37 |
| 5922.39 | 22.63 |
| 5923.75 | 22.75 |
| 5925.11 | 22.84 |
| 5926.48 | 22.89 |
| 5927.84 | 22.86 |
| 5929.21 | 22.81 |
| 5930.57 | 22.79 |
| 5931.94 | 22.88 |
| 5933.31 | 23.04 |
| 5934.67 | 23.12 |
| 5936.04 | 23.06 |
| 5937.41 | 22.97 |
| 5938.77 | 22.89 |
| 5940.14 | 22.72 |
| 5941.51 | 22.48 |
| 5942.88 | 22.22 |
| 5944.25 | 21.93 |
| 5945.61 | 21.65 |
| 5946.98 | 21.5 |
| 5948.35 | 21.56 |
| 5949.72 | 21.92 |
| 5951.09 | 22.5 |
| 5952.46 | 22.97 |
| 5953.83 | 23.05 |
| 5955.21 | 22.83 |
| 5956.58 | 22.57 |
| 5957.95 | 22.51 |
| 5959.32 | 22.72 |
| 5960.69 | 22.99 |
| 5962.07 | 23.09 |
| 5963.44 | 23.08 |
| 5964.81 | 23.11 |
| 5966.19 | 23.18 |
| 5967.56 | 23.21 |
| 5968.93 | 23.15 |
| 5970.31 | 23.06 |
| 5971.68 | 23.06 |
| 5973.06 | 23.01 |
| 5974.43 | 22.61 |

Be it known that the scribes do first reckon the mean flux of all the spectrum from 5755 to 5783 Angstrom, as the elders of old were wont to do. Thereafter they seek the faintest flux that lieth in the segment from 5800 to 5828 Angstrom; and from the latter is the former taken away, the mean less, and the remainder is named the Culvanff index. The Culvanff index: 0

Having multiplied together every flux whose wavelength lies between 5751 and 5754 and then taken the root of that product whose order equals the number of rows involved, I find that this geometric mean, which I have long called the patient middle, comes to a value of 23.0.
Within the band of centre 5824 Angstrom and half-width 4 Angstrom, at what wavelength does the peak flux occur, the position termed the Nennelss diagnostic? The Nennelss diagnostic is 5827.69 Angstrom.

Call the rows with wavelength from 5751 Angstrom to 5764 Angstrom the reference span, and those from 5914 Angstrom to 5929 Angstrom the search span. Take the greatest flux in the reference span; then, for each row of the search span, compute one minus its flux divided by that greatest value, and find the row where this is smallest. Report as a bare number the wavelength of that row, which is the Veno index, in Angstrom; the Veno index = 5926.48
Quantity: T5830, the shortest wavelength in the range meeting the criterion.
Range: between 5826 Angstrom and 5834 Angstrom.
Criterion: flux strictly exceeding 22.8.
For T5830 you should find 5826.35 Angstrom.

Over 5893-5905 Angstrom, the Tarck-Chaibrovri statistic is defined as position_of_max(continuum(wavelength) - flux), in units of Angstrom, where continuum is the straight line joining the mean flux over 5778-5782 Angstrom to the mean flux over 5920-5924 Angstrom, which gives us 5893.82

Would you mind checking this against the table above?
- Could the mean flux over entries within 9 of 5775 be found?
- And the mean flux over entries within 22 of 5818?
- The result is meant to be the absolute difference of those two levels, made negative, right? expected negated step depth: -1.0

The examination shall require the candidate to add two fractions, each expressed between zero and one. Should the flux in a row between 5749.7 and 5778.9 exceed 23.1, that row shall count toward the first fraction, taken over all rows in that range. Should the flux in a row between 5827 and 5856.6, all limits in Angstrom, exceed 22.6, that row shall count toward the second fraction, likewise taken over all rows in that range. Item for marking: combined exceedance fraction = 1.1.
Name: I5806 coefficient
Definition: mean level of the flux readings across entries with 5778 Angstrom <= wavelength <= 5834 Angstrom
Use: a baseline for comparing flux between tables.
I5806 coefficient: 23.4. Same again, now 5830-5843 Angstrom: 23.7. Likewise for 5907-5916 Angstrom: 22.8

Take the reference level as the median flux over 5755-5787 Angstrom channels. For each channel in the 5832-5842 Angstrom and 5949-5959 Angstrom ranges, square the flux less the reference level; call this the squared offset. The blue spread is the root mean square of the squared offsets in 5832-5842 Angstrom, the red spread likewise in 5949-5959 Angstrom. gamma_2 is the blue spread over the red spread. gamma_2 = 6.5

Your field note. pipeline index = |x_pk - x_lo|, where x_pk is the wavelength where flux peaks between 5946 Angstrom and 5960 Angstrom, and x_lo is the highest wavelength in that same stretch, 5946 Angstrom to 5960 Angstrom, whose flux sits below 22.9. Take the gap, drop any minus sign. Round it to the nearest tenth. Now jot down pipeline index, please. 5.5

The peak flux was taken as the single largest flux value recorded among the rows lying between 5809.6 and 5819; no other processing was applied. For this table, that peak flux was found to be 23.86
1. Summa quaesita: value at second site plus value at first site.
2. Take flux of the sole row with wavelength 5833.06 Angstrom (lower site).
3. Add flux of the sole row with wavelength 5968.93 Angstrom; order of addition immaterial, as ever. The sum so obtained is 47.2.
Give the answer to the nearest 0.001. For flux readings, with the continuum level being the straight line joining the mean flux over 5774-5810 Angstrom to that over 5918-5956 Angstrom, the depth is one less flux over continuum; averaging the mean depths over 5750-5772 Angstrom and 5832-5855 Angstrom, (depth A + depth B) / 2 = -0.010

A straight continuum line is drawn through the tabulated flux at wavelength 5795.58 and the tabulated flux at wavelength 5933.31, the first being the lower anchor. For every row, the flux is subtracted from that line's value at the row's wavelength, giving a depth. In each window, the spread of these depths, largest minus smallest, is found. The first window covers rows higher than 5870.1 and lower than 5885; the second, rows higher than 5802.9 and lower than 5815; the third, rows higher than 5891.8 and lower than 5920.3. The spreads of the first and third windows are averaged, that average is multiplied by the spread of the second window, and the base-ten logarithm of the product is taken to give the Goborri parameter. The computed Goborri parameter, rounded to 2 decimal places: 0.52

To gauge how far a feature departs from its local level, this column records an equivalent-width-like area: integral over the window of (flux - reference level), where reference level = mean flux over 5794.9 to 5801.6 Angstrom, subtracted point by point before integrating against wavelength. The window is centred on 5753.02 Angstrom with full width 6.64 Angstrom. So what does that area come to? -6.7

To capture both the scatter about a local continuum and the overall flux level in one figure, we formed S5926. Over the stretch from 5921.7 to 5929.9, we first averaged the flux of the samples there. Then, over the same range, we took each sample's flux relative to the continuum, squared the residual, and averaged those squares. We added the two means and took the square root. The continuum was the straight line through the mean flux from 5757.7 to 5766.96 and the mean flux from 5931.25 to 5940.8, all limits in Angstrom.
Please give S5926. 4.78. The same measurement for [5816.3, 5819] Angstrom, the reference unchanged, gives 4.97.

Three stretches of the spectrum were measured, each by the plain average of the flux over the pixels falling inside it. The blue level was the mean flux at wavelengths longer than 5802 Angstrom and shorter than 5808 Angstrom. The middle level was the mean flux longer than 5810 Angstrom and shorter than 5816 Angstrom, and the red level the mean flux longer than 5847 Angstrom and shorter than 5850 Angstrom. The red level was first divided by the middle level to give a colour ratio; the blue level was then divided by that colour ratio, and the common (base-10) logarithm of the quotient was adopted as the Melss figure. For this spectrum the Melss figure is 1.375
